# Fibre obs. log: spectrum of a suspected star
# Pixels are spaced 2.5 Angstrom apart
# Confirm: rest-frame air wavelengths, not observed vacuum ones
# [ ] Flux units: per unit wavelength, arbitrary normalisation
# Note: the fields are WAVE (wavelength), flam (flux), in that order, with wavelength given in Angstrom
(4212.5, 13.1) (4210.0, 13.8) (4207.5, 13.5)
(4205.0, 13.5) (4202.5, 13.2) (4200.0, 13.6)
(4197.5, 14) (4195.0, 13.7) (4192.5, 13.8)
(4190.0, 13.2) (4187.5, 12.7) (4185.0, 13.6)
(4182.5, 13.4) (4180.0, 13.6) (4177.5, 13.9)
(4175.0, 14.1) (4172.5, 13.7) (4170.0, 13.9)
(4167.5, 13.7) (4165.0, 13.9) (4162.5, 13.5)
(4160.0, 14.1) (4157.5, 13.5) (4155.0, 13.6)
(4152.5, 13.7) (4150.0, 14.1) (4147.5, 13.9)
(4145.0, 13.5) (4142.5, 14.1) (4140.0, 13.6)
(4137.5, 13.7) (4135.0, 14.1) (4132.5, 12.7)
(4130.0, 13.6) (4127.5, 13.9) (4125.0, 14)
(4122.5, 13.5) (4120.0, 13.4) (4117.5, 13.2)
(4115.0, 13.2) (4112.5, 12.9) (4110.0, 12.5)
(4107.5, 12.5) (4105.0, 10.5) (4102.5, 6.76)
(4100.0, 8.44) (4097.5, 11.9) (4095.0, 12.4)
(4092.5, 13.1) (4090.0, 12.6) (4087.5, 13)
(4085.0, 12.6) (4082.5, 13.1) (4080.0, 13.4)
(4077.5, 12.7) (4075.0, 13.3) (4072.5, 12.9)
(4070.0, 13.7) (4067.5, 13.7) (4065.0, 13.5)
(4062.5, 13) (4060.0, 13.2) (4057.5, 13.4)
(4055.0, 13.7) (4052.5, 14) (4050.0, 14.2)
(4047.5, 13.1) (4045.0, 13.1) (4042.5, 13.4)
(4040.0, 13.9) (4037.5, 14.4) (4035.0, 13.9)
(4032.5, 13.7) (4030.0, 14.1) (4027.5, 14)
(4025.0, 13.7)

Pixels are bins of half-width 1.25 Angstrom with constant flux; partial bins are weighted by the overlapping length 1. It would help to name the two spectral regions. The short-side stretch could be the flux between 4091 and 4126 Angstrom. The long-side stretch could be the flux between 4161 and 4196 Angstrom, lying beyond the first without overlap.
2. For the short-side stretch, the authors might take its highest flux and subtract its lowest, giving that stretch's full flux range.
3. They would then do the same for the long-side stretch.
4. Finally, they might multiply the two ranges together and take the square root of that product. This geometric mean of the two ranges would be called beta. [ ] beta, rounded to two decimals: 3.18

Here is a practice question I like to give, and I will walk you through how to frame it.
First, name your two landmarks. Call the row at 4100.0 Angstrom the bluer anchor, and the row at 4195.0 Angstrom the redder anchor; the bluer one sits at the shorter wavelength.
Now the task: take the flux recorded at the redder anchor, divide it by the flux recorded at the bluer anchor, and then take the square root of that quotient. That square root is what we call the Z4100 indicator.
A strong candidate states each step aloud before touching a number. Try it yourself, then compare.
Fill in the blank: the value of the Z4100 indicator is 1.27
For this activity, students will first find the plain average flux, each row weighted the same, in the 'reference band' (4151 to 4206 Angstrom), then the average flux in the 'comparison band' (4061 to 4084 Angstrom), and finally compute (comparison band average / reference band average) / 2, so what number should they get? 0.49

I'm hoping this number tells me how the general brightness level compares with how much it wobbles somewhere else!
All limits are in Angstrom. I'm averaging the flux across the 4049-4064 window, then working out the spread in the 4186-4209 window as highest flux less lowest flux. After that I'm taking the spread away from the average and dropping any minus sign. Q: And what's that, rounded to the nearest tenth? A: 12.3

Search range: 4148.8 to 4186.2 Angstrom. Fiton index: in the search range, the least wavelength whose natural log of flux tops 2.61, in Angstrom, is 4150.0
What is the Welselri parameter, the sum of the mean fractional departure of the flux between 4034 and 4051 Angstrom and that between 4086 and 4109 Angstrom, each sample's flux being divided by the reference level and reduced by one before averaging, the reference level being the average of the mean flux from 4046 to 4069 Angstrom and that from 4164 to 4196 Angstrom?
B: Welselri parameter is -0.16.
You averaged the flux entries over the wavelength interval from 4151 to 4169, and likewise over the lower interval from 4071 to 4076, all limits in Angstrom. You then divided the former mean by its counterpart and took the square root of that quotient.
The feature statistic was 1.02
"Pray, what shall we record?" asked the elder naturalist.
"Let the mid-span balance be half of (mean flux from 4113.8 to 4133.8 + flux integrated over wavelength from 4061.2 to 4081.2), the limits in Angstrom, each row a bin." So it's 139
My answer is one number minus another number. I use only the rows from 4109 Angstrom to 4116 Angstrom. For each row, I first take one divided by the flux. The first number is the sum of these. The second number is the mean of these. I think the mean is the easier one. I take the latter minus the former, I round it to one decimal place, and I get -0.2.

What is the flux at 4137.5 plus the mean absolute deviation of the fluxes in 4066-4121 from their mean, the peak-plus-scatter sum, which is 14.8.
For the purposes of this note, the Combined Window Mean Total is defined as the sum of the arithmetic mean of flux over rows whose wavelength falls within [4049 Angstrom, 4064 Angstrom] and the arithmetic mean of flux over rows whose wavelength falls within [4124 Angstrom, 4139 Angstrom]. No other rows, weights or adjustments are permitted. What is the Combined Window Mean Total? 27.2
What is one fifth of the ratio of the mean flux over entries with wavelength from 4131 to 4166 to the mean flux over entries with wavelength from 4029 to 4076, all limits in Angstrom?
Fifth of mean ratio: 0.202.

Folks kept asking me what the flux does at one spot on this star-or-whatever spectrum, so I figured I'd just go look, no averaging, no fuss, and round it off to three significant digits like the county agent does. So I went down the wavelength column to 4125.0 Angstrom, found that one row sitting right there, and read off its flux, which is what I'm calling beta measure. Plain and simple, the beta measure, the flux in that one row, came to 14.0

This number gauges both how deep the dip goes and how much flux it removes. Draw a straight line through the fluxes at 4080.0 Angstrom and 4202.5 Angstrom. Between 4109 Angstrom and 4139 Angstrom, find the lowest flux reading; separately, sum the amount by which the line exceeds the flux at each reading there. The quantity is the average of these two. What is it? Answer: 5.9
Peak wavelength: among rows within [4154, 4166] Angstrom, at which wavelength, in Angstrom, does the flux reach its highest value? 4160.0 Angstrom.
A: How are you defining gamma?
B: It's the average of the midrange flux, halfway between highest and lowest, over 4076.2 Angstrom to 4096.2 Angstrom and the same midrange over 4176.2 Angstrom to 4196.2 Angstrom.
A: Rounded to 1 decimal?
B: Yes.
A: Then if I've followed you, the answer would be 13.1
